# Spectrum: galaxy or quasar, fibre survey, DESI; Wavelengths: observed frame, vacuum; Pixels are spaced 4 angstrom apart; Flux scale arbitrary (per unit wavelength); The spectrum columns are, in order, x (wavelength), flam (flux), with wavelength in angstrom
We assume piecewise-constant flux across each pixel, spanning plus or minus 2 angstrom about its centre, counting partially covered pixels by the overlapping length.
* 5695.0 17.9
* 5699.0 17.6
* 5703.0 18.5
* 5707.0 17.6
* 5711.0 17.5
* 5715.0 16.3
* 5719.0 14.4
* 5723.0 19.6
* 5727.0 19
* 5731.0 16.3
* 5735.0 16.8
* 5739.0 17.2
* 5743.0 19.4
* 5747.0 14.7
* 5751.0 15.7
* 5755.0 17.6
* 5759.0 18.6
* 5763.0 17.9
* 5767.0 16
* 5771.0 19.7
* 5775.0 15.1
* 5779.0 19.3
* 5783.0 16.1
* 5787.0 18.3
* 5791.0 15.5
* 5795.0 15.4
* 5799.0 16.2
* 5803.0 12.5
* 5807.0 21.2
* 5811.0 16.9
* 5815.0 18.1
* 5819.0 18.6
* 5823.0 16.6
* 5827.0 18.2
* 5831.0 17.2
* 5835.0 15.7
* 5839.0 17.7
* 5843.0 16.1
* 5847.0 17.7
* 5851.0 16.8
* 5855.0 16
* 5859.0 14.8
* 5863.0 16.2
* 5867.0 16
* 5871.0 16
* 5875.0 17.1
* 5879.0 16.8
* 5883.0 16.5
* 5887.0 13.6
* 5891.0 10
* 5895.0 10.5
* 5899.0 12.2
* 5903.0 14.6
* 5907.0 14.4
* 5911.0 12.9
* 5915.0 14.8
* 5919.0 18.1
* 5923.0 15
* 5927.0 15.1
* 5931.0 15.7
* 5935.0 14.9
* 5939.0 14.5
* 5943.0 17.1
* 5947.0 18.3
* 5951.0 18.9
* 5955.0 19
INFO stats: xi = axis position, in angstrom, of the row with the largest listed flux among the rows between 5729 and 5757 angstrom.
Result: 5743.0 angstrom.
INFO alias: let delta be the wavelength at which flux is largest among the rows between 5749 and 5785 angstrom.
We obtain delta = 5771.0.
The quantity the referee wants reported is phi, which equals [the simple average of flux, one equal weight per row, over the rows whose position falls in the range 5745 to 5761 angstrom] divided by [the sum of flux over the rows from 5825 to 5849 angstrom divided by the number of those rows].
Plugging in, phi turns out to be 0.97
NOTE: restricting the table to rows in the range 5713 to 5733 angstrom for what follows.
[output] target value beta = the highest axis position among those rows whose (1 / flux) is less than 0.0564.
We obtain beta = 5727.0 angstrom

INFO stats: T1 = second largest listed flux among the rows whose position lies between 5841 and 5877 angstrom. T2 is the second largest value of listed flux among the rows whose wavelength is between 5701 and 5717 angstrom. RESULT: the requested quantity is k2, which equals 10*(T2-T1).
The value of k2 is 5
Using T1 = 17.1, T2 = 17.6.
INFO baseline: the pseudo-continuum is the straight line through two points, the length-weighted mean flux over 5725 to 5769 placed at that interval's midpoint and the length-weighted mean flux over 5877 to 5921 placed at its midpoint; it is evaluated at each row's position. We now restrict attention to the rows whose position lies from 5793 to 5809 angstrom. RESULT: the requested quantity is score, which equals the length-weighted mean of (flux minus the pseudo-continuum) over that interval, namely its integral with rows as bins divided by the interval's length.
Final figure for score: 0.2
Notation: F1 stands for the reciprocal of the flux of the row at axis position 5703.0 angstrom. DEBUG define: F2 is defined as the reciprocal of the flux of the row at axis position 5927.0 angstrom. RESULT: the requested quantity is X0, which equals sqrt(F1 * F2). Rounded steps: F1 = 0.054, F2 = 0.0662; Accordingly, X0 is 0.060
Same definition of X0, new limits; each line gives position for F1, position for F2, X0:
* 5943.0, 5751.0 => 0.061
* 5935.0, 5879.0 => 0.063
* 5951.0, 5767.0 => 0.058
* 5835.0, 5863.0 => 0.063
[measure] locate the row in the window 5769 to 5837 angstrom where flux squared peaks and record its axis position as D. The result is 5807.0 angstrom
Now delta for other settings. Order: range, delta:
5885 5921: 5919.0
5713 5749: 5723.0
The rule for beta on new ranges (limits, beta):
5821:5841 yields 5827.0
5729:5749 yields 5743.0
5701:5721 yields 5703.0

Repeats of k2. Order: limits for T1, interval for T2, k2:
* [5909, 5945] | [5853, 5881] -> -3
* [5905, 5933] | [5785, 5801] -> 5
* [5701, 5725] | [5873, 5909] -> -17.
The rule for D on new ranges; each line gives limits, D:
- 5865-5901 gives 5875.0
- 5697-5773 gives 5771.0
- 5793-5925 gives 5807.0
